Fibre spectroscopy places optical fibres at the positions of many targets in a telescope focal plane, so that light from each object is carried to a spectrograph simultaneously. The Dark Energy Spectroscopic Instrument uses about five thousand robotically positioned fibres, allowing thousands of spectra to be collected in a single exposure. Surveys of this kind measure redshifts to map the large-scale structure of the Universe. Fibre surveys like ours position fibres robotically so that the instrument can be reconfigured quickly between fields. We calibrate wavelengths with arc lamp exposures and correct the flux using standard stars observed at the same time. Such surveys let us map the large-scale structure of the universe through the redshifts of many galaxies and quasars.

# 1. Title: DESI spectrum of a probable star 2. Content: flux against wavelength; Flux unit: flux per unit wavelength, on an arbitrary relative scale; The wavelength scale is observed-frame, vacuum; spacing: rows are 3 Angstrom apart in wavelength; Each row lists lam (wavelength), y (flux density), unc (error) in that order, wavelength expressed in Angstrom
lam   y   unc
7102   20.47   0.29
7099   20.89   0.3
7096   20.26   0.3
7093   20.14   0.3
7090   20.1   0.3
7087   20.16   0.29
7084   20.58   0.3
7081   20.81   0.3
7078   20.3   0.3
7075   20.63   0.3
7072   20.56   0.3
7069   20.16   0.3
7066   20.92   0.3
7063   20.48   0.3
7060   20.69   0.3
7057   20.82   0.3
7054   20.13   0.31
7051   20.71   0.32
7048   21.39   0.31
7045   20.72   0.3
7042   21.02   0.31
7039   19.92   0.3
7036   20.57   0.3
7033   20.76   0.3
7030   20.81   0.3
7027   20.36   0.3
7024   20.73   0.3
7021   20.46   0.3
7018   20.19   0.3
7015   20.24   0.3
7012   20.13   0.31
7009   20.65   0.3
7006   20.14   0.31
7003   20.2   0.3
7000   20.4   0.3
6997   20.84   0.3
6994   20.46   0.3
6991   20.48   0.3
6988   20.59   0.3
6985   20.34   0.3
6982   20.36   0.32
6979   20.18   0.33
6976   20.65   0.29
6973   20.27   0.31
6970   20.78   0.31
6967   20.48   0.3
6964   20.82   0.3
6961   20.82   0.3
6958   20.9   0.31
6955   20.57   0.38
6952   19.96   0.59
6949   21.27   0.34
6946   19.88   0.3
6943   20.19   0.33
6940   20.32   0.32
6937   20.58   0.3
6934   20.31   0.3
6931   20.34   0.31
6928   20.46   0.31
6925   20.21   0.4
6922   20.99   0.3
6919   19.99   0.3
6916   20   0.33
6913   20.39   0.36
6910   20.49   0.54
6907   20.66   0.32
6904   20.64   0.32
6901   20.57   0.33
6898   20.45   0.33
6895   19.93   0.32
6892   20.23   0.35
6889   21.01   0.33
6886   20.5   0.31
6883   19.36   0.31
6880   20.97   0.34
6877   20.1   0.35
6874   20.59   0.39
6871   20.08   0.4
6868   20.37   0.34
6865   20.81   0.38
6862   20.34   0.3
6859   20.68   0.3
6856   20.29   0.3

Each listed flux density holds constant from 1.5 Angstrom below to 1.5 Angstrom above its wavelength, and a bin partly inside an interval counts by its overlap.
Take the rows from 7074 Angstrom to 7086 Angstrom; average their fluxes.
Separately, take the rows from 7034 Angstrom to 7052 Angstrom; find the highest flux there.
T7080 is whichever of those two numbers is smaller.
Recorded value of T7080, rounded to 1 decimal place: 20.6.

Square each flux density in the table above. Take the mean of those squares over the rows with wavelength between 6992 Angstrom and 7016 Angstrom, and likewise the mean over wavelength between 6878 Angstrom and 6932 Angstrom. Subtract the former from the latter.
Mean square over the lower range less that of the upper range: 1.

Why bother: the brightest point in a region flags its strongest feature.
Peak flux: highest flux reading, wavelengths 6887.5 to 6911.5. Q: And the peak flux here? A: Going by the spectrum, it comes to 21.01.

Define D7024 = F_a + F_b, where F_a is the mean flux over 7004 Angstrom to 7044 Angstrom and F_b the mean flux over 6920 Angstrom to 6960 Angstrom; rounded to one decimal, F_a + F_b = 40.9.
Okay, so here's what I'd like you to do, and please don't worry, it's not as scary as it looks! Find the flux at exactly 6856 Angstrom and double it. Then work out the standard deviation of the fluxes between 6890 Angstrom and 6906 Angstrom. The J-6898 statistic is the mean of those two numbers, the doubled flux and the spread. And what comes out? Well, 20.4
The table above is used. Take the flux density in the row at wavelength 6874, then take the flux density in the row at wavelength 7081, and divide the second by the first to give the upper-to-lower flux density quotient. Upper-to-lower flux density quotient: 1.01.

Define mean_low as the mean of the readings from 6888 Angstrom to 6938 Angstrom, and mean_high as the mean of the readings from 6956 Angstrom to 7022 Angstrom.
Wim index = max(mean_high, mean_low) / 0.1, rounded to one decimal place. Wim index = 204.7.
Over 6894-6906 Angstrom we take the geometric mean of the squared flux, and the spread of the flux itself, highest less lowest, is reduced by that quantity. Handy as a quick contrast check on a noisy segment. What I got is -415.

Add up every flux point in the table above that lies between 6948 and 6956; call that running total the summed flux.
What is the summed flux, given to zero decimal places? 62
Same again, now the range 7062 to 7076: 103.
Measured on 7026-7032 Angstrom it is 41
